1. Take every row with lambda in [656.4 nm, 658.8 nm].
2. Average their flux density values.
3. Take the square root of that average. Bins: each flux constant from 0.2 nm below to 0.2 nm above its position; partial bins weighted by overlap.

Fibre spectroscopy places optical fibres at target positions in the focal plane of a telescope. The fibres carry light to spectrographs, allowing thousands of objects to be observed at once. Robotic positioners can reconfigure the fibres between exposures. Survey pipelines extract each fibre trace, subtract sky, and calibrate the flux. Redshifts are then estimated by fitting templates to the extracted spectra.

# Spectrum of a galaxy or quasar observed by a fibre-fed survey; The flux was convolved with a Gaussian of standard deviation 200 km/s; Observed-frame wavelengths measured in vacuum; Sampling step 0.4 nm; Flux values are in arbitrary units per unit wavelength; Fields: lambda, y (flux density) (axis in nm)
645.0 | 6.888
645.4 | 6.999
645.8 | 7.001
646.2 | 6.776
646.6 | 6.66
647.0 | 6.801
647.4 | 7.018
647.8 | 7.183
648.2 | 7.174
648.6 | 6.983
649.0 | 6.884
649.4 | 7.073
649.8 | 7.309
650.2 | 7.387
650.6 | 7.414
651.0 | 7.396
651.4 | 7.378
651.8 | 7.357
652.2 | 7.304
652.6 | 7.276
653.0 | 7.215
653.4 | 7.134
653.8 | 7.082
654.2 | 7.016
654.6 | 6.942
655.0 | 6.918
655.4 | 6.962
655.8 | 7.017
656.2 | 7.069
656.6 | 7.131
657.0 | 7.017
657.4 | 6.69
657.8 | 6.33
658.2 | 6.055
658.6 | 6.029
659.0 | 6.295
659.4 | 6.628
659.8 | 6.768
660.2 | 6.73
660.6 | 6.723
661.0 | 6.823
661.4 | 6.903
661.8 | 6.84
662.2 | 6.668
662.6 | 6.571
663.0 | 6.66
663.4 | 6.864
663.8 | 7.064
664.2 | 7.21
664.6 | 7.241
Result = 2.56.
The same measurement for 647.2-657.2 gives 2.67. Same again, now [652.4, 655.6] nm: 2.66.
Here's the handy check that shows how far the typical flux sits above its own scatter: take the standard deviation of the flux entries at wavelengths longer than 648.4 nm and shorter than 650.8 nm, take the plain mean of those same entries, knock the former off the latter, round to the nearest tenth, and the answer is 7.0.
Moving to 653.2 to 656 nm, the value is 6.9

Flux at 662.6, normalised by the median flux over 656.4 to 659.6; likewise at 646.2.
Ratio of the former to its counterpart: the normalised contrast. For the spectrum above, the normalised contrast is 0.97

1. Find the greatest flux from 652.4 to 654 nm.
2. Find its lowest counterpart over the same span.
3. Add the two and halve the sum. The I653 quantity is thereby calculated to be 7.2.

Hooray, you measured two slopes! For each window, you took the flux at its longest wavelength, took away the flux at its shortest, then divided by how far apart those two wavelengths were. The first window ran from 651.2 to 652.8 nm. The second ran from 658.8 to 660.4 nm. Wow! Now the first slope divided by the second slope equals 0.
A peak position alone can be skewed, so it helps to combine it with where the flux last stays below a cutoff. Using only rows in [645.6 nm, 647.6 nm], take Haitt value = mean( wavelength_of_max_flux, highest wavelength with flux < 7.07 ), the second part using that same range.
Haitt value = 647.40 nm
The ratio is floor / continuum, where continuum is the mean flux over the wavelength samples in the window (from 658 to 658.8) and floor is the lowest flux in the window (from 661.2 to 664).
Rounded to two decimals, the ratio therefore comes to 1.09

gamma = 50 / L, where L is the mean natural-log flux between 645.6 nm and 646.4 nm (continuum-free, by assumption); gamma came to 25.9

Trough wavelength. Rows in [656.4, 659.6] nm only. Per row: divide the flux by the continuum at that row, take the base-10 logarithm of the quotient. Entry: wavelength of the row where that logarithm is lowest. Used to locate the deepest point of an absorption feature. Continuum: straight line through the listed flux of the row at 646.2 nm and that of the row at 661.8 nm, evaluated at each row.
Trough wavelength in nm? 658.6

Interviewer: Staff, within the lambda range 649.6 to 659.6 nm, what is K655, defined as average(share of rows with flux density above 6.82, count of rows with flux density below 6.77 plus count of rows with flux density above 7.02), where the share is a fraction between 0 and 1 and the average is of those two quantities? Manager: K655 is 9.9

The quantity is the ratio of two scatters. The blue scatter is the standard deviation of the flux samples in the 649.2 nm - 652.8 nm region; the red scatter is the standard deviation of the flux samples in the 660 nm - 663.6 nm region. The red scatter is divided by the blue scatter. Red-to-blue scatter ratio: 1.1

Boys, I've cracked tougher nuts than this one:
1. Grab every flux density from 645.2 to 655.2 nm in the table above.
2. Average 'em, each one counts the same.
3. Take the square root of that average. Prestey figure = 2.67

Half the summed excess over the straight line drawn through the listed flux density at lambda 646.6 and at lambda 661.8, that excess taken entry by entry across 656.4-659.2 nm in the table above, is -1.0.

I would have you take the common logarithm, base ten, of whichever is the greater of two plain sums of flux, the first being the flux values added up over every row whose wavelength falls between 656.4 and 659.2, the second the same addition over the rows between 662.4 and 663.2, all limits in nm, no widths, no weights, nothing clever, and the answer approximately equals 1.66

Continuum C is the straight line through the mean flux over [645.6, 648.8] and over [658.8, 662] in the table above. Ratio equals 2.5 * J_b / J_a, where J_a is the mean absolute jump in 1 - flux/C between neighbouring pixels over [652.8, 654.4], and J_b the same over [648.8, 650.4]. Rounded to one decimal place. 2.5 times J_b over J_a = 7.4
